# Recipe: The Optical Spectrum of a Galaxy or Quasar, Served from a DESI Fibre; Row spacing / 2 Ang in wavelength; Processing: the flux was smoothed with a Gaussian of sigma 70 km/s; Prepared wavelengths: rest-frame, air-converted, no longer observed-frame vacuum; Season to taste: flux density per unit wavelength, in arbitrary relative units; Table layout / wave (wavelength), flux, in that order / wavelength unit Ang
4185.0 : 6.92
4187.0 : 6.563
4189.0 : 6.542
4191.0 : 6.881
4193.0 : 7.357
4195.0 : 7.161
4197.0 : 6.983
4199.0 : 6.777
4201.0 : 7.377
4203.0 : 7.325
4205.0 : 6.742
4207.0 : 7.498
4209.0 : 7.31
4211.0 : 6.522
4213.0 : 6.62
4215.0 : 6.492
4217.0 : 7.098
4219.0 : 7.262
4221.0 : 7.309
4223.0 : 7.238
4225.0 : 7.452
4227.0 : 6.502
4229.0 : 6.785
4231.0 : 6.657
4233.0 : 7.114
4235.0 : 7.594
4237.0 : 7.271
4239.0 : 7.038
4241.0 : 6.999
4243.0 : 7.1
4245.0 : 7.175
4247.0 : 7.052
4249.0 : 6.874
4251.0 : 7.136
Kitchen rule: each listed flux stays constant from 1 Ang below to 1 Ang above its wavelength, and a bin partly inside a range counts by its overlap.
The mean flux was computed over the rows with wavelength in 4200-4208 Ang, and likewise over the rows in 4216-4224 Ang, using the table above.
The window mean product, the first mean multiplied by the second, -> 52.3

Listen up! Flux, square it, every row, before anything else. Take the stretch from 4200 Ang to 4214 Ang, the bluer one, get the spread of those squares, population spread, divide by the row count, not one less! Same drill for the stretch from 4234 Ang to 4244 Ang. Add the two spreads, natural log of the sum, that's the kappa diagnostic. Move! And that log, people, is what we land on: 2.14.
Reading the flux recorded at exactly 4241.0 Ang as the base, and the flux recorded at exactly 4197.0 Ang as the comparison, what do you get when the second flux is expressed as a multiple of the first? 1.00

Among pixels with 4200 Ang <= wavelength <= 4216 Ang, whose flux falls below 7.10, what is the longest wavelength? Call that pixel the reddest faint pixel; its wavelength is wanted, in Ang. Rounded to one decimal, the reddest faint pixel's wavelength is 4215.0 Ang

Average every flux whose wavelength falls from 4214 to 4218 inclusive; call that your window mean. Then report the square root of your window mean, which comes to 2.61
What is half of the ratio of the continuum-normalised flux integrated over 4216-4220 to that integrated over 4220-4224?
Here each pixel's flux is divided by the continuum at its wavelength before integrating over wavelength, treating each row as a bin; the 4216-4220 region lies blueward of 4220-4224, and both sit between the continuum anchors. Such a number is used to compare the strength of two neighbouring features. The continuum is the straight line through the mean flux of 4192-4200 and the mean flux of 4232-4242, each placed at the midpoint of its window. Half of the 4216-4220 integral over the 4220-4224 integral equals 0.494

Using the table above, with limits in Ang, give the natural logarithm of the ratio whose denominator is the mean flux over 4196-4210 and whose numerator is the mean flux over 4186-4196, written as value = -0.035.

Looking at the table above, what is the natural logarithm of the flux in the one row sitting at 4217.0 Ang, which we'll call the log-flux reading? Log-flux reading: 1.96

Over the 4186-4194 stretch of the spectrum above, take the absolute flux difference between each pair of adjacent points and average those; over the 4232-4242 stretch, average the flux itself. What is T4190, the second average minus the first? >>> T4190 6.92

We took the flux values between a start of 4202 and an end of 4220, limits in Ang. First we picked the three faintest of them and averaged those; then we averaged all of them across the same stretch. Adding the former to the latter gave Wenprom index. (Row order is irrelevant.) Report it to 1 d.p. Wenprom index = 13.5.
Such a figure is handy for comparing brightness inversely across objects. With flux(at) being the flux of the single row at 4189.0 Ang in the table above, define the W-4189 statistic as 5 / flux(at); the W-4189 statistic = 0.76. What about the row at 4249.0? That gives 0.73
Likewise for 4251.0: 0.70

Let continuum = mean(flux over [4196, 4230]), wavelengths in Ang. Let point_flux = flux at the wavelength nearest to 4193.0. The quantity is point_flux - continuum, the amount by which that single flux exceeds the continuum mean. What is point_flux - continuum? 0.34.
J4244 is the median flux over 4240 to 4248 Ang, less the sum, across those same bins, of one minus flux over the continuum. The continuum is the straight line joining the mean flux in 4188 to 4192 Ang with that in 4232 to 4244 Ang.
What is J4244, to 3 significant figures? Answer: 6.99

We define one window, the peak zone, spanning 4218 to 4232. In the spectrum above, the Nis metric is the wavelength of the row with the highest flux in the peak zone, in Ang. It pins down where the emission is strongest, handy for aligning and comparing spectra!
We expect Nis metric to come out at 4225.0 Ang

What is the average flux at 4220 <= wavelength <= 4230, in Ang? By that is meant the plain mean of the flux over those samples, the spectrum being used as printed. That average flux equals 7.06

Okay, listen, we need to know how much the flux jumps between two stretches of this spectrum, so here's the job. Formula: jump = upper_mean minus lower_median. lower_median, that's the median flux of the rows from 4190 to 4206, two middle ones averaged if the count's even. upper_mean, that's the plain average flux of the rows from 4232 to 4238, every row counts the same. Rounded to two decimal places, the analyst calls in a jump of 0.25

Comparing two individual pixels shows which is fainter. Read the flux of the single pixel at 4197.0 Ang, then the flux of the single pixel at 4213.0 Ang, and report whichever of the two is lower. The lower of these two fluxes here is 6.62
